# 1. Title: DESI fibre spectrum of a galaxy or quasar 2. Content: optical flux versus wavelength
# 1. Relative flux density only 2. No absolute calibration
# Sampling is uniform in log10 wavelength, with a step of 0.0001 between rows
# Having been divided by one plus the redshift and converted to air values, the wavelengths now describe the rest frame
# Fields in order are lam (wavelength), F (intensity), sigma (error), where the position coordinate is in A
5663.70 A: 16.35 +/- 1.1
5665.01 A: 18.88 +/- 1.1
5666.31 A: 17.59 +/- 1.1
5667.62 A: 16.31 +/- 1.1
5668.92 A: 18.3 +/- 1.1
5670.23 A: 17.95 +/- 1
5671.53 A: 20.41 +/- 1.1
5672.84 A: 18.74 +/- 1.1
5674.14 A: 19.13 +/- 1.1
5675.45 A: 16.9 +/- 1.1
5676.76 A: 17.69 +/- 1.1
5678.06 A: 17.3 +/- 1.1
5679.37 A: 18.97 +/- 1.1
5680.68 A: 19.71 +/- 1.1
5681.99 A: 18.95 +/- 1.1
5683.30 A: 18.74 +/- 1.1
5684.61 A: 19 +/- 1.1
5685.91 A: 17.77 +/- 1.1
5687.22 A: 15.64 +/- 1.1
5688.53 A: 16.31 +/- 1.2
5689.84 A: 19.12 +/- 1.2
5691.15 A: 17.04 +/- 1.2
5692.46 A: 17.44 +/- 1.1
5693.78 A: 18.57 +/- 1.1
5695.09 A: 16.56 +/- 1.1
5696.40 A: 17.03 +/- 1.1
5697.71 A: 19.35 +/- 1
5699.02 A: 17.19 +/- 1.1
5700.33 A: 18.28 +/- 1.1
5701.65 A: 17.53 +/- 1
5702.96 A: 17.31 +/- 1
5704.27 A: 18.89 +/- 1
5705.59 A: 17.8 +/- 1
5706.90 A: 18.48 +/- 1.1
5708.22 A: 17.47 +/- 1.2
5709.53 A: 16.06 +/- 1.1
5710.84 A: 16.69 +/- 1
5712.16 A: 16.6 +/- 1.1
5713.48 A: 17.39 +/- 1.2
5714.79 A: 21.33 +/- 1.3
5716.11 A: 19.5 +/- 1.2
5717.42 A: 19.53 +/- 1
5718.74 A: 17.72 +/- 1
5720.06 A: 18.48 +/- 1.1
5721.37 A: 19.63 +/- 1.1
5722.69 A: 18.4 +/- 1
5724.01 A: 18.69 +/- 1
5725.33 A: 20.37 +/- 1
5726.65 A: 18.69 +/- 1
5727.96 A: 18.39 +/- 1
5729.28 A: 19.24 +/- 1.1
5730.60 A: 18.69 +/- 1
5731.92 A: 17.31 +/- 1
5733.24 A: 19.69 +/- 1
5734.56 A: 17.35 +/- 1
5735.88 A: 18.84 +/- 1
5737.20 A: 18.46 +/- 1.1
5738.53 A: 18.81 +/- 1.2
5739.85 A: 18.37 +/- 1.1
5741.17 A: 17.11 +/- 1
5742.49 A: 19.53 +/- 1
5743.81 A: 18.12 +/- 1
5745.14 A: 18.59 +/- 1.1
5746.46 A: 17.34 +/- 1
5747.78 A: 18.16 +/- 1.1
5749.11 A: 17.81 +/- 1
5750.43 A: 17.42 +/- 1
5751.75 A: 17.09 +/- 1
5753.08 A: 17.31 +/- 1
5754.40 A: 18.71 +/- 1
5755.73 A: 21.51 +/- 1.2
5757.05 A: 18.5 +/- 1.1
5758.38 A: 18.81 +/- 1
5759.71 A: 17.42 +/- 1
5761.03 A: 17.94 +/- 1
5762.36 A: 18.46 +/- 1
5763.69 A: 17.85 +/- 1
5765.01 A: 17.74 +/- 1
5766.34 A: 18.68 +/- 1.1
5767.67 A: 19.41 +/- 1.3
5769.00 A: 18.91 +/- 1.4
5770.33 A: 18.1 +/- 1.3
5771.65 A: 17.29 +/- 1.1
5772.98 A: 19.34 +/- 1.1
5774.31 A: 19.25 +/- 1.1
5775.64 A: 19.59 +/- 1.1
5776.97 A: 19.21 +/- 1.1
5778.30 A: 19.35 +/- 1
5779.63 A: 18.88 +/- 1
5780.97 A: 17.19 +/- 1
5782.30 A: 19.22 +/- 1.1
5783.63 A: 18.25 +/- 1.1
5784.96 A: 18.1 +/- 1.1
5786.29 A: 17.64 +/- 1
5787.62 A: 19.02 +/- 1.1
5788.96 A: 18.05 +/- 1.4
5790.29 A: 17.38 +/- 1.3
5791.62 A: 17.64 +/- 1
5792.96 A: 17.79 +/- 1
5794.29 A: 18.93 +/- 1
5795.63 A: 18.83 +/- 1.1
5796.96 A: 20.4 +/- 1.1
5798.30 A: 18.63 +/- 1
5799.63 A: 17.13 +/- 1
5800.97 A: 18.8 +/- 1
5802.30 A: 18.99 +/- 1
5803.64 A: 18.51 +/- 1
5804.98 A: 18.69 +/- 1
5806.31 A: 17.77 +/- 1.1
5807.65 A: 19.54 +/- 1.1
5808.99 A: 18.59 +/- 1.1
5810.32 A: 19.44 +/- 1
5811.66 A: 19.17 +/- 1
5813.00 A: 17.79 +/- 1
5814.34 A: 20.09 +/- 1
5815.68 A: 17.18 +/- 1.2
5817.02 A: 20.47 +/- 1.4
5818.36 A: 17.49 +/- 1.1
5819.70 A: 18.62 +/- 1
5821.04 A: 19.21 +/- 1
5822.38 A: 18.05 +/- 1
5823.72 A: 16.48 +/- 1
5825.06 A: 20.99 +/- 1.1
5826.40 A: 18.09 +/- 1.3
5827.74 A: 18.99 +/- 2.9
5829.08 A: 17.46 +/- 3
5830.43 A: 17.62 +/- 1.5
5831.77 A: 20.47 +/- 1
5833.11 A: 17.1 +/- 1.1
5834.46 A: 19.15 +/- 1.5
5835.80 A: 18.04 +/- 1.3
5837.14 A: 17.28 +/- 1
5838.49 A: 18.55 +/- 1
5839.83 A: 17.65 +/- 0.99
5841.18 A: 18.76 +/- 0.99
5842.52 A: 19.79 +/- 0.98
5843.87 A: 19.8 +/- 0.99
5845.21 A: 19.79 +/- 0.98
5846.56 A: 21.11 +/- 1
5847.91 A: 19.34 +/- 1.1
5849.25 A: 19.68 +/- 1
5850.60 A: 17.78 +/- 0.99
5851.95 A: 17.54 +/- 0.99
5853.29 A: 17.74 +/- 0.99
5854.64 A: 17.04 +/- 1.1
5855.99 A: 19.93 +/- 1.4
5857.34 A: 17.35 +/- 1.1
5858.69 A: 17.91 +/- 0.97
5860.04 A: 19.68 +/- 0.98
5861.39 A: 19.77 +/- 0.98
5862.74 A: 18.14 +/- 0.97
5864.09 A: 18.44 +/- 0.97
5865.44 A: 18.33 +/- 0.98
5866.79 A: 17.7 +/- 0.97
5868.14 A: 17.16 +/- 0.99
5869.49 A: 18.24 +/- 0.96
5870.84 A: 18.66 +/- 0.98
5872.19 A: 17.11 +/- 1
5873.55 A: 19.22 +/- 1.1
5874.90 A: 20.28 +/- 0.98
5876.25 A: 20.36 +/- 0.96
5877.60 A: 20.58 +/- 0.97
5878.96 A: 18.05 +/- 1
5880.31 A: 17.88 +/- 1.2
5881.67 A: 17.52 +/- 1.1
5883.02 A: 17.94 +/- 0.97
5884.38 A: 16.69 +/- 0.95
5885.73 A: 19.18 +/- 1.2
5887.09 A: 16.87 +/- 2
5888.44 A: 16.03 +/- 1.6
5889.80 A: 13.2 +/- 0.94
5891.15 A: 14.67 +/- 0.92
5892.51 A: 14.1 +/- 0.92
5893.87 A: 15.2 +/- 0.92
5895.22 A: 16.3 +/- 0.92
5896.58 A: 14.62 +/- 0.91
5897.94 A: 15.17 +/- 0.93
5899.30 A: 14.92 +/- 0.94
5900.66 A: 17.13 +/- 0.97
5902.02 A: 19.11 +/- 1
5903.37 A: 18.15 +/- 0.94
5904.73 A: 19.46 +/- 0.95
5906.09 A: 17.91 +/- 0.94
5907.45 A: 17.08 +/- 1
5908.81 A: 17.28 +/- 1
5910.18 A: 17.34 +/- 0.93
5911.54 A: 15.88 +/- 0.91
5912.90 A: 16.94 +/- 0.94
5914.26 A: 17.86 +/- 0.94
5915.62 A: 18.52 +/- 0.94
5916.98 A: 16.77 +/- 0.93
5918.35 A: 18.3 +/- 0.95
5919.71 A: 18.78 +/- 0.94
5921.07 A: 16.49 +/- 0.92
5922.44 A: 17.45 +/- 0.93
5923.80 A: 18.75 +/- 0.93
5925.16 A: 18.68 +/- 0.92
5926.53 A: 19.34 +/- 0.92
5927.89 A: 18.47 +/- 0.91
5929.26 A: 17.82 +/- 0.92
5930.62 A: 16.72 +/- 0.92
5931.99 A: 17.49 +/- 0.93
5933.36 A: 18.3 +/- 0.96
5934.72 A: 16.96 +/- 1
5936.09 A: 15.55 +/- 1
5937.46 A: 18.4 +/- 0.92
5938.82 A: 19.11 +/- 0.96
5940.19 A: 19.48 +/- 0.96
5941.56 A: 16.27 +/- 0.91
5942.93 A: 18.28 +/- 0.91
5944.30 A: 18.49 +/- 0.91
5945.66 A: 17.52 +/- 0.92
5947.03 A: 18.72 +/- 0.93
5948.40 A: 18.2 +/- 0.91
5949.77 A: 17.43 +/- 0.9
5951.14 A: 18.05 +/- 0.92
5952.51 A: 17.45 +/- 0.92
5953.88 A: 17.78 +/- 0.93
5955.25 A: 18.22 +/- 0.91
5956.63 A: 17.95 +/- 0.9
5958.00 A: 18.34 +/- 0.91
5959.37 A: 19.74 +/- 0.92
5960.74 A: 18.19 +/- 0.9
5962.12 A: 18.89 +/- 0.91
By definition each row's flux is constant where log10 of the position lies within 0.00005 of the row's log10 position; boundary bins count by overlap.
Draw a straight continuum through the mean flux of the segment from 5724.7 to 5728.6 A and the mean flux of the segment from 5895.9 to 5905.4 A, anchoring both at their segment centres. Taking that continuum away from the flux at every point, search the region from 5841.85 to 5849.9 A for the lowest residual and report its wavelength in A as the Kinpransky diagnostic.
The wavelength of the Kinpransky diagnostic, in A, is 5847.91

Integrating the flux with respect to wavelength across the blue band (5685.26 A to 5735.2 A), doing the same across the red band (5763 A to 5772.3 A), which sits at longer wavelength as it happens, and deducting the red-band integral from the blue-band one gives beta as 734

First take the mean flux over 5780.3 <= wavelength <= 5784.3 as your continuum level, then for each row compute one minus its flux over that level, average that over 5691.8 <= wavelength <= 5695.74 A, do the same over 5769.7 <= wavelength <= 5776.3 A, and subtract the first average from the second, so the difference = -0.065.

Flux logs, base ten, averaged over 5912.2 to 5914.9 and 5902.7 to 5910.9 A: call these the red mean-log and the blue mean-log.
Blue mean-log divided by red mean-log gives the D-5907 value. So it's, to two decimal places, 1.01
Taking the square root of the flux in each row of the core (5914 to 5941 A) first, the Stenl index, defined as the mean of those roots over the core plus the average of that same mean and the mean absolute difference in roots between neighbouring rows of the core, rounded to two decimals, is 6.42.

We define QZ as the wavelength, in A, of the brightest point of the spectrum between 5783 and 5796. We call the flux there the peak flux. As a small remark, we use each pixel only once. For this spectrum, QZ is 5787.62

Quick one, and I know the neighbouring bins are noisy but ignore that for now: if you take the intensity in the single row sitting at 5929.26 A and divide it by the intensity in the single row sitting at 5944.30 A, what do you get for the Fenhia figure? 0.96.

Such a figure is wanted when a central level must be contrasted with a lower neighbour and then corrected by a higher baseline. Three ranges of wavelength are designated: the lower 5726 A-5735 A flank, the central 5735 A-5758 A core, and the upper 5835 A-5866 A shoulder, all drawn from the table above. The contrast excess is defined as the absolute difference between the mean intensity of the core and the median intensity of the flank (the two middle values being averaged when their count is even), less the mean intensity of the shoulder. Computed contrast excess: -18.3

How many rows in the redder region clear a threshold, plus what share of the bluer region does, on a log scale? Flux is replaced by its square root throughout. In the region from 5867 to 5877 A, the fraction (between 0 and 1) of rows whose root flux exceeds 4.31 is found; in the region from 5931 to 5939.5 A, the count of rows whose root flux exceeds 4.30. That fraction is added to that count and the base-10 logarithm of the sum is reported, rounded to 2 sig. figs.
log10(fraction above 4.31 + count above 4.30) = 0.20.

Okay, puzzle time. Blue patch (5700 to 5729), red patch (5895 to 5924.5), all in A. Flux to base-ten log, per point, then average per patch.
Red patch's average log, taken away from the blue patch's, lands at 0.026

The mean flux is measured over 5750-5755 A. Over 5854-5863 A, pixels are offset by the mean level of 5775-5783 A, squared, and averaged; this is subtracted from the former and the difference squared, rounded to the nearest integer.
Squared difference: 263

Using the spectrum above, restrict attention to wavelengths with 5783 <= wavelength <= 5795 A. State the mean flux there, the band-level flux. 18.1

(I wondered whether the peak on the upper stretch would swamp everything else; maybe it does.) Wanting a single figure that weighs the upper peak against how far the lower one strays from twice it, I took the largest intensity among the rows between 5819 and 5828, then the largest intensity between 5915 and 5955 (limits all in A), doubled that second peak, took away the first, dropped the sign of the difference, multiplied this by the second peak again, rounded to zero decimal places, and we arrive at 350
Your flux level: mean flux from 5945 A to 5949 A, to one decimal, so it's 18.1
